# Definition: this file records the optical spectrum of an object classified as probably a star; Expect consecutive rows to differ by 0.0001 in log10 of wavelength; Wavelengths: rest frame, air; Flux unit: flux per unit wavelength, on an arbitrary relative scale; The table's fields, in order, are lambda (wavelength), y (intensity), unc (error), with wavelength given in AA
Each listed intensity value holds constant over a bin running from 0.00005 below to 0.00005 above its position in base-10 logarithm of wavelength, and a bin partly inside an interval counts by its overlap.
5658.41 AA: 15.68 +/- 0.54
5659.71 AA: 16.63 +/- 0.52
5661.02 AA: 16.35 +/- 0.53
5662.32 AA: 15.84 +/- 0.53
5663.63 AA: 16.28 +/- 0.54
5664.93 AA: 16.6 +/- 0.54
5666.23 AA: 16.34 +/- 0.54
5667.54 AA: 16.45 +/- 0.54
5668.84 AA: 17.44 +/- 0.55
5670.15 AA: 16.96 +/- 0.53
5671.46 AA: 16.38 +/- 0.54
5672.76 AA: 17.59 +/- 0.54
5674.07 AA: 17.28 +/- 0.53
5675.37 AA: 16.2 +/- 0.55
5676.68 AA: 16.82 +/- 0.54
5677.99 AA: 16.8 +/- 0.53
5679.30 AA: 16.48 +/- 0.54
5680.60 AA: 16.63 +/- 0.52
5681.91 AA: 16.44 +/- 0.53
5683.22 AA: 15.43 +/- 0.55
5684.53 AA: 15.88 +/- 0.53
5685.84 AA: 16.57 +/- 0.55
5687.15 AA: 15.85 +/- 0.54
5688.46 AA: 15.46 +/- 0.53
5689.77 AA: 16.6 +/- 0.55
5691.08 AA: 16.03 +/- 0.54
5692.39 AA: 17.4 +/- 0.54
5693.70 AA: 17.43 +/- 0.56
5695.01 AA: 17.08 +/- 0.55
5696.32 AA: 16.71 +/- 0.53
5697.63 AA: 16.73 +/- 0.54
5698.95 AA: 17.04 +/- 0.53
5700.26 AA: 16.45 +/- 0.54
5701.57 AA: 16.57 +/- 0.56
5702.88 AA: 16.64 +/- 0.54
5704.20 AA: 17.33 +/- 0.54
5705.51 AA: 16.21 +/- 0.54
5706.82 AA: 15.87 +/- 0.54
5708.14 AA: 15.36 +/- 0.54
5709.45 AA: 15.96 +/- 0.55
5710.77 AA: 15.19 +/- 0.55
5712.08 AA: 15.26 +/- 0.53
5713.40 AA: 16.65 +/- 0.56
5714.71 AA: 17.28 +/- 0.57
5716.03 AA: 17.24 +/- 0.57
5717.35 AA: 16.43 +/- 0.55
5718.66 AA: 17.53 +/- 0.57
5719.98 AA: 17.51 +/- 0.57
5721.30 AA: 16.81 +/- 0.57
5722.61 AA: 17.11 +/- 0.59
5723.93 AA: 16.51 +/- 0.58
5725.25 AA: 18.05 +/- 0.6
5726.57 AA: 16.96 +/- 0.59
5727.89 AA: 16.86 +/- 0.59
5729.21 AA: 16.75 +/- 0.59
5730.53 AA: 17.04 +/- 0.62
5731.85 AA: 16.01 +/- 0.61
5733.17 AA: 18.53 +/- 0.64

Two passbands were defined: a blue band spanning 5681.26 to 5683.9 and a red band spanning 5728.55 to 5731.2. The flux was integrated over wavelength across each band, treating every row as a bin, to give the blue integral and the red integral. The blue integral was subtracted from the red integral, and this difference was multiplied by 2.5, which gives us 7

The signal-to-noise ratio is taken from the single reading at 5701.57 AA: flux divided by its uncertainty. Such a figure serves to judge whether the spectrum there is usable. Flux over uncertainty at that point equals 29.6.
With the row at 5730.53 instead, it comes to 27.5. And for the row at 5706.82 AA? 29.4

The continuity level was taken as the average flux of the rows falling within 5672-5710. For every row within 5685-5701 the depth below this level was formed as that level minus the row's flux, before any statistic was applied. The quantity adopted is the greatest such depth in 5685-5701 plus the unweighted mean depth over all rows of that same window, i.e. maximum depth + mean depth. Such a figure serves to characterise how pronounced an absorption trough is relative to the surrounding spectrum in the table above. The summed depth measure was 1.0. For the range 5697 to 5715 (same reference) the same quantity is 1.5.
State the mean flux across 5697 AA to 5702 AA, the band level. 16.7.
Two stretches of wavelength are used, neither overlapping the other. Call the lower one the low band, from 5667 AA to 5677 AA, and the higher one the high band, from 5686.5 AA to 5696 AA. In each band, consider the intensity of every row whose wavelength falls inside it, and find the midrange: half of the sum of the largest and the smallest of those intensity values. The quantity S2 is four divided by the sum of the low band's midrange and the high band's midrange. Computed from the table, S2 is 0.1200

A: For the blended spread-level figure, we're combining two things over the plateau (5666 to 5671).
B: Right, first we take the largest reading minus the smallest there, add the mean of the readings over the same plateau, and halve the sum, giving 8.95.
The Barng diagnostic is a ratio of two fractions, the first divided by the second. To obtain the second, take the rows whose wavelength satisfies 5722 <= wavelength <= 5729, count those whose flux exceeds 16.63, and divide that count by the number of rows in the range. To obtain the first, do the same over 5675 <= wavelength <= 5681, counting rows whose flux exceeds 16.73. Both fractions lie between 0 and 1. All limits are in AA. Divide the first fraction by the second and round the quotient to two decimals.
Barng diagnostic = 0.50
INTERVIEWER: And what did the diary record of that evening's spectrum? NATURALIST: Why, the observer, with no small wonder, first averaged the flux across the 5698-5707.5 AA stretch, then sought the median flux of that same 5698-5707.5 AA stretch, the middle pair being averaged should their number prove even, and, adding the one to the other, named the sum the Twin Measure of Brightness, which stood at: 33.2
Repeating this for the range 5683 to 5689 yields 31.7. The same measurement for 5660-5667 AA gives 32.6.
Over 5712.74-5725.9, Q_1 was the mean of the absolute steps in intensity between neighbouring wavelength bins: 0.64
